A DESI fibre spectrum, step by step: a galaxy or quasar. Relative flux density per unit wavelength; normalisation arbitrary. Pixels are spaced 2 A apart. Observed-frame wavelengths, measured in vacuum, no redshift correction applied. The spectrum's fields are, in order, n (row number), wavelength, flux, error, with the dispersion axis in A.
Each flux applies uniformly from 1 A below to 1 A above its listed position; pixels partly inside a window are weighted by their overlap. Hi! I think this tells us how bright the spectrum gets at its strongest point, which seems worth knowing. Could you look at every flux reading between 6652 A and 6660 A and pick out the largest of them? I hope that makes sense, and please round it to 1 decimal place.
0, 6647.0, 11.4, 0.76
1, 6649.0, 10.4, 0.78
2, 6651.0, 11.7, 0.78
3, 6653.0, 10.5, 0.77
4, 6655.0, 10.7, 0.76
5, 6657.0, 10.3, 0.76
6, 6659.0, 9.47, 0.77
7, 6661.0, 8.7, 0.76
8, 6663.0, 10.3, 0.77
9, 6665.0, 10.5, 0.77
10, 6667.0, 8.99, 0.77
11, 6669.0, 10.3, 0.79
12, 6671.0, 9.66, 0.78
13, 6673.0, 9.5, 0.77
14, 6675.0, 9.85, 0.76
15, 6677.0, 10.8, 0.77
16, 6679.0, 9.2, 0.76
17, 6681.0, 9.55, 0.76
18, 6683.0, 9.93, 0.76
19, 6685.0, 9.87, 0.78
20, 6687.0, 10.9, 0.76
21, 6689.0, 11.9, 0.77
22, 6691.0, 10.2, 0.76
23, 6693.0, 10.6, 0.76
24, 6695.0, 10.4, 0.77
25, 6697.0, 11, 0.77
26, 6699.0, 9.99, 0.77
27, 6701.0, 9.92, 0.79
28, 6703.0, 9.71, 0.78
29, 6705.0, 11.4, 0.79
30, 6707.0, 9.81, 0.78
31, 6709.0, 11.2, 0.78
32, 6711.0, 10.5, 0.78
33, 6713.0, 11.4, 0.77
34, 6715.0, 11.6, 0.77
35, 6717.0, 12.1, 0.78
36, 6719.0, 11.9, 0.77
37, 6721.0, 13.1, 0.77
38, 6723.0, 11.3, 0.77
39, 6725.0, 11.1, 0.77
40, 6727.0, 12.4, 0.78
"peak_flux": 10.7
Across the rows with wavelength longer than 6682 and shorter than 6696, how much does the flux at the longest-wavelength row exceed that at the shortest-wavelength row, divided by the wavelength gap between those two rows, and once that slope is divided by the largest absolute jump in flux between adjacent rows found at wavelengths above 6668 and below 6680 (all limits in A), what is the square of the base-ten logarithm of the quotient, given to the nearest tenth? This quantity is 2.6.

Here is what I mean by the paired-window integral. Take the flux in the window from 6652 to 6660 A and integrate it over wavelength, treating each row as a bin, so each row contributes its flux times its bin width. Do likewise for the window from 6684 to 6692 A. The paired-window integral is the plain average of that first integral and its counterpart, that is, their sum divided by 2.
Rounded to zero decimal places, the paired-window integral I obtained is 84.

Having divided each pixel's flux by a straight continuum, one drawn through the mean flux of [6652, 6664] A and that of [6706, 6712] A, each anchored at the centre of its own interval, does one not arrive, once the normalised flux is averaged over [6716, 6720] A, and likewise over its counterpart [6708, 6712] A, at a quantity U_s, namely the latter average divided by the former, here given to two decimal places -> 0.91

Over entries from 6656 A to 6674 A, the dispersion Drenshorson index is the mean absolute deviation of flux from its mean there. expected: 0.54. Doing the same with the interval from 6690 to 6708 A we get 0.46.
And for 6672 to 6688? 0.45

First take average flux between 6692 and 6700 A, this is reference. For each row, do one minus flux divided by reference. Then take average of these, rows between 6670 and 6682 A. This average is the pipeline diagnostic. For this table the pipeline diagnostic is 0.07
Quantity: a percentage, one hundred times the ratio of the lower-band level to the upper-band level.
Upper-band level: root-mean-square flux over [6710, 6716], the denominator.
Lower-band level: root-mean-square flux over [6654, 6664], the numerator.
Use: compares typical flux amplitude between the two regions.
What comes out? 88.8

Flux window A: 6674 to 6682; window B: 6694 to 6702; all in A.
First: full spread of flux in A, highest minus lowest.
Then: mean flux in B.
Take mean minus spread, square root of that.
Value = 2.95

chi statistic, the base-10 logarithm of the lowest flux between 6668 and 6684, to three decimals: 0.964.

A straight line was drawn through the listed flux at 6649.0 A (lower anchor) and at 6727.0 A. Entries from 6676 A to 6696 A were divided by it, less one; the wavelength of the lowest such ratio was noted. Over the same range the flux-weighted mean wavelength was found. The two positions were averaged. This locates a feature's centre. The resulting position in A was 6682.6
